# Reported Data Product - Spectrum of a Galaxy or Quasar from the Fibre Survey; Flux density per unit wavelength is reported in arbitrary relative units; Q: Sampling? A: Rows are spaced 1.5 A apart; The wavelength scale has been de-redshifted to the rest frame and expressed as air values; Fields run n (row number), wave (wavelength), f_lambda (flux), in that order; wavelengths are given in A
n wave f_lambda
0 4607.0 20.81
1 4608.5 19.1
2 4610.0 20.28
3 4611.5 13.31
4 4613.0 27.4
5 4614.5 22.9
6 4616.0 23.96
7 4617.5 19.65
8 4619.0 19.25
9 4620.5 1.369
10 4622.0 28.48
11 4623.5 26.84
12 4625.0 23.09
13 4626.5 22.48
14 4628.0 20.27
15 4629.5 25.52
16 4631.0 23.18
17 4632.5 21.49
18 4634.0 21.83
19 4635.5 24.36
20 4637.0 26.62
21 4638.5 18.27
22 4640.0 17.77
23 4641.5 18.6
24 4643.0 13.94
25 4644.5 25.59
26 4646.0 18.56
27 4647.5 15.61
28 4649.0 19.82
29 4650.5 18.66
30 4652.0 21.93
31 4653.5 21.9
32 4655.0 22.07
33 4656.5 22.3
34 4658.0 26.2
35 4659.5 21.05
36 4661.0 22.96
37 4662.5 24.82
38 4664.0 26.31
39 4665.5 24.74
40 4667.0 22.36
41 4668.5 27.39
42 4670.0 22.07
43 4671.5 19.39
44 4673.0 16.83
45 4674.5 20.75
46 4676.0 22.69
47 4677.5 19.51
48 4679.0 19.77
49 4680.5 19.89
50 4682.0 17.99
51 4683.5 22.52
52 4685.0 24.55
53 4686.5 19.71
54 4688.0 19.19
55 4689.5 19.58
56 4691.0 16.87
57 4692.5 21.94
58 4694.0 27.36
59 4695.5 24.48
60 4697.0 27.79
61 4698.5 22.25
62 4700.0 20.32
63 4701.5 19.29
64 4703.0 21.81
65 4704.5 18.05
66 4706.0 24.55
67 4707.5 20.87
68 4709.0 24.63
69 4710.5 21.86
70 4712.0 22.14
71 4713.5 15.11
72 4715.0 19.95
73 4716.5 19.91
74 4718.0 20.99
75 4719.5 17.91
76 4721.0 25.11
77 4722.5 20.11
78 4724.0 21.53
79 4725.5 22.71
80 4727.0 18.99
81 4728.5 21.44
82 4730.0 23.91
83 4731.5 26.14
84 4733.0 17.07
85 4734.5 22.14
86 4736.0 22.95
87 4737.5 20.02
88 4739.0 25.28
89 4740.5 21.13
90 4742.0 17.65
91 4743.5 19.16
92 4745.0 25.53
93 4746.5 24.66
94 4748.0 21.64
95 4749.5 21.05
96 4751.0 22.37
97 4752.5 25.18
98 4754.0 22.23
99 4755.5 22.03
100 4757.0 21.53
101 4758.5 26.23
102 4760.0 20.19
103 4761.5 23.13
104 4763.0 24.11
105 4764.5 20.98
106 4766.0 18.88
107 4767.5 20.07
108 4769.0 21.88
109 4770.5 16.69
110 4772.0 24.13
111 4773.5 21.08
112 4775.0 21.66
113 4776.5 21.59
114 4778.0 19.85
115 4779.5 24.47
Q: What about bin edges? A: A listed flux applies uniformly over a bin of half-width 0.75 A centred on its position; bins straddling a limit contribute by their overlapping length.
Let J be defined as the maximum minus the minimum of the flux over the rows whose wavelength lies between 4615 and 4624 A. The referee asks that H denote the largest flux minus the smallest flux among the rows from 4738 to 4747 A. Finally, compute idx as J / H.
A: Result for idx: 3.4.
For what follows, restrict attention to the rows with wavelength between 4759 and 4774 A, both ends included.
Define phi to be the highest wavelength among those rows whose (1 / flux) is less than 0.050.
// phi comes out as 4773.5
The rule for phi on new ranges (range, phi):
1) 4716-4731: 4730.0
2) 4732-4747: 4746.5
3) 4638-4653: 4652.0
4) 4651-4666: 4665.5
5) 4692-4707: 4706.0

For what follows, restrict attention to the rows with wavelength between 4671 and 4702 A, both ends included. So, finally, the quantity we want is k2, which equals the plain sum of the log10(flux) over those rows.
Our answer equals 27.7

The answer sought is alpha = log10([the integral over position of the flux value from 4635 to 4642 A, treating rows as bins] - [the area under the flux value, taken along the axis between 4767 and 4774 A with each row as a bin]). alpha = 0.3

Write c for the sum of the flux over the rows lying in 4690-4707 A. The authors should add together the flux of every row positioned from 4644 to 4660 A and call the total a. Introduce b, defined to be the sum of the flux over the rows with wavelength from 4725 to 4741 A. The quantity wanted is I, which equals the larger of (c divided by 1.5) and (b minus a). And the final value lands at 163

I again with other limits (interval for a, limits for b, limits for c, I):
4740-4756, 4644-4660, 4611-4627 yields 152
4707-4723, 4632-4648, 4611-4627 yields 152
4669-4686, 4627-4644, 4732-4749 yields 158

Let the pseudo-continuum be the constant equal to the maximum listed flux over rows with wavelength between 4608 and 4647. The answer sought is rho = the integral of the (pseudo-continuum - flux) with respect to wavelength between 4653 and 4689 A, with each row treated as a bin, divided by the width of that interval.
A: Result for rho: 6.5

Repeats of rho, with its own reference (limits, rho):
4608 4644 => 7.6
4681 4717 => 7.1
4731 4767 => 6.4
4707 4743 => 7.3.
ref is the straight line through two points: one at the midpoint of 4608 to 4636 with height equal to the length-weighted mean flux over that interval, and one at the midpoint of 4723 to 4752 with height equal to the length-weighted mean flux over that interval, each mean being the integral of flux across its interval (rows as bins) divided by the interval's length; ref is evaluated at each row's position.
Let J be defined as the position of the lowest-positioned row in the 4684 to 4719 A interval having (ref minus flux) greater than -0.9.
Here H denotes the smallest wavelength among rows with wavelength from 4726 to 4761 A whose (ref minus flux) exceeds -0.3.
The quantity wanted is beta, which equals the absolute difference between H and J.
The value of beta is 40.5 A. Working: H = 4727.0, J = 4686.5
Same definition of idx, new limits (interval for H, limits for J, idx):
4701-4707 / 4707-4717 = 1.5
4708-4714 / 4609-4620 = 1.5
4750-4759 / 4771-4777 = 0.6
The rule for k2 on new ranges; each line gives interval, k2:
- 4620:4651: 26.7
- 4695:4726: 27.9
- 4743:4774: 28.2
